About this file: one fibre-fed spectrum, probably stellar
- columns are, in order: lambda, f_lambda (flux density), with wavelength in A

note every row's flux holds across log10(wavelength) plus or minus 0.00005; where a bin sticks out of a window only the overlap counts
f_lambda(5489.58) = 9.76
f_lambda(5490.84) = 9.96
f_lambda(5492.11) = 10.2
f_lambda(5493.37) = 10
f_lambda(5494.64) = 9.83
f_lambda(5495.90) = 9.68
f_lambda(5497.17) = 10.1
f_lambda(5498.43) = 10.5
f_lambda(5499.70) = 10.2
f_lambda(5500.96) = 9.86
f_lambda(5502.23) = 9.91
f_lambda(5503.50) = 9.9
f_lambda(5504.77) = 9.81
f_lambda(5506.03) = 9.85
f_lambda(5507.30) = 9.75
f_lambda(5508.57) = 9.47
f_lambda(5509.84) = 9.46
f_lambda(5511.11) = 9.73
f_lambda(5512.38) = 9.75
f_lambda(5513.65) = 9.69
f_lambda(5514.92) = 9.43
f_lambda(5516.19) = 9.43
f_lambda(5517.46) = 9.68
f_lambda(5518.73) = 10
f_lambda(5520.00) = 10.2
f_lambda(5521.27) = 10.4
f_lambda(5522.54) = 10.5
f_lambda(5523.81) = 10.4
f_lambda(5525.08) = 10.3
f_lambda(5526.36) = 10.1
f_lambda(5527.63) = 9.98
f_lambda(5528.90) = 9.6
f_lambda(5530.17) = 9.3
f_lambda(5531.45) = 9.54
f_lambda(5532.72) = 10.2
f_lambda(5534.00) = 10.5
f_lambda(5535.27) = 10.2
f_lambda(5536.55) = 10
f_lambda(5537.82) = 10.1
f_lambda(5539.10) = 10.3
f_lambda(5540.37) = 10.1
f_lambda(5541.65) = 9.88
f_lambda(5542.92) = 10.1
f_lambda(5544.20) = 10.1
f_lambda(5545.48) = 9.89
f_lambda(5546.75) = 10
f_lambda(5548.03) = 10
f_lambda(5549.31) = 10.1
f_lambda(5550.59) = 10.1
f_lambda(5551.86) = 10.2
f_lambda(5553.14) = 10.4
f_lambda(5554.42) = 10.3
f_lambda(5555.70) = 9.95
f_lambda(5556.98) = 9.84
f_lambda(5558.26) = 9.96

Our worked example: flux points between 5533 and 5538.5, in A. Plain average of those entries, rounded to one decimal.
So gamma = 10.2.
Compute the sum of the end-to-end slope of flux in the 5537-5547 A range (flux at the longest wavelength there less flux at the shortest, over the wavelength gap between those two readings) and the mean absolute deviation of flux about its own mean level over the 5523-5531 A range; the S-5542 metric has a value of 0.320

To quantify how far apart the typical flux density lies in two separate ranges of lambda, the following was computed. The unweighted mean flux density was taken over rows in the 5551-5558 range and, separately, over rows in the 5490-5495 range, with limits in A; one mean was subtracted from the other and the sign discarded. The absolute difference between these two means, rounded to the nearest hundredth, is 0.14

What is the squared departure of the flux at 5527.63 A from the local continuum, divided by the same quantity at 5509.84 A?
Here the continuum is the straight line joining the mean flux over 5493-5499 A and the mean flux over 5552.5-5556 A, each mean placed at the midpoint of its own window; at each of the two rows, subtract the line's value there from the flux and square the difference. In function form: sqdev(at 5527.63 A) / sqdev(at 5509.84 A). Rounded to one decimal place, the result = 0.1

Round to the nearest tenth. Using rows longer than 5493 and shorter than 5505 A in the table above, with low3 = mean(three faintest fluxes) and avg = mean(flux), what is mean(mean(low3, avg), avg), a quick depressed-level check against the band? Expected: 9.9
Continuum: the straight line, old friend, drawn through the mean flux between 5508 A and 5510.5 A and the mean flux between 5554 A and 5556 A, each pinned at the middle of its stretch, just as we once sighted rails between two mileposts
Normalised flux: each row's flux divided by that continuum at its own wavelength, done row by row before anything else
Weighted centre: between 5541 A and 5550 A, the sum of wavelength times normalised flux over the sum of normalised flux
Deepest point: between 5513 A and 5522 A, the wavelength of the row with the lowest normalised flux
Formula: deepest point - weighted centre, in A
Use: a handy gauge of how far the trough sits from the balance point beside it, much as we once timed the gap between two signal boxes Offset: -29.3 A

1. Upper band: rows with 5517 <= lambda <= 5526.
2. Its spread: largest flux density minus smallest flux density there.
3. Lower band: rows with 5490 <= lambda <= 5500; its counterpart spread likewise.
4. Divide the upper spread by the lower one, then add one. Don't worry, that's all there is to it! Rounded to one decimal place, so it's 2.0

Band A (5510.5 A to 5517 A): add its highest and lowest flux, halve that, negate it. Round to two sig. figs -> -9.6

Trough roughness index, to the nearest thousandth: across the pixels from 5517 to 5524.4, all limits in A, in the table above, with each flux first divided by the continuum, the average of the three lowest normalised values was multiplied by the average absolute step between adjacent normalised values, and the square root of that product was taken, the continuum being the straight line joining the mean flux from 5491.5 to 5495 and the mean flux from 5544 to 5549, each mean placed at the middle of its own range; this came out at 0.135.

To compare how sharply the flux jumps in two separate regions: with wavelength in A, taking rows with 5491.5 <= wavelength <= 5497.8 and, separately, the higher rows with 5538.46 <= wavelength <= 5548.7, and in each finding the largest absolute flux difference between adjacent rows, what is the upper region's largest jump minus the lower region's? -0.2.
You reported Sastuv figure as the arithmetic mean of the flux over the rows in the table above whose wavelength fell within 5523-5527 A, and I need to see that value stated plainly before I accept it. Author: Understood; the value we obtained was 10.27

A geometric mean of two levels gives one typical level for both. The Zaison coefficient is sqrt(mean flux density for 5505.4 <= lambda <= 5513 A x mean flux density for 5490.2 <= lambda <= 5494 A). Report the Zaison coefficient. 9.9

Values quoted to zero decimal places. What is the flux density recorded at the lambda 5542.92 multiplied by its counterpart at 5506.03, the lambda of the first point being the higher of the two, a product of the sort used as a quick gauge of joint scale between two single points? 99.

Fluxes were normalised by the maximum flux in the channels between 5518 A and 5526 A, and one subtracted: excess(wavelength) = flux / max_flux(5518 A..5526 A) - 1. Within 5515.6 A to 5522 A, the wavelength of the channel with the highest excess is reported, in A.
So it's 5521.27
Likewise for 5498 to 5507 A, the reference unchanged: 5498.43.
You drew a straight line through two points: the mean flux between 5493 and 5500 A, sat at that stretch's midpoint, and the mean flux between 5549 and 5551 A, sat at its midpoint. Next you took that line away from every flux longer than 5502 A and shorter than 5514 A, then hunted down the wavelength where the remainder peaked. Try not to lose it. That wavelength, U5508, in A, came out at 5502.23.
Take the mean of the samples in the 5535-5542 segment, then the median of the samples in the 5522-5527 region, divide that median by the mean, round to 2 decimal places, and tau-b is 1.03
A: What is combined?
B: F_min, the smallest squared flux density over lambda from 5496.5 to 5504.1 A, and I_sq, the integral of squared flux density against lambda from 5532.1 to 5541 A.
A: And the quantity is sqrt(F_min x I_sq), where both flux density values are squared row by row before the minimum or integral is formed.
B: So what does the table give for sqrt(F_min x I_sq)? 300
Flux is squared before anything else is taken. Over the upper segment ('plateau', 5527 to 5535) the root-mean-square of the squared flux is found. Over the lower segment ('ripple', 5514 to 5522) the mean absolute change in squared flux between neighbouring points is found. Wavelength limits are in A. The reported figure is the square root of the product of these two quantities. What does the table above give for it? 19.4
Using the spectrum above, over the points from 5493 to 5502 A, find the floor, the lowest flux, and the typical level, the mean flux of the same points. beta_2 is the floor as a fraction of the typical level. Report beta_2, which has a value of 0.97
